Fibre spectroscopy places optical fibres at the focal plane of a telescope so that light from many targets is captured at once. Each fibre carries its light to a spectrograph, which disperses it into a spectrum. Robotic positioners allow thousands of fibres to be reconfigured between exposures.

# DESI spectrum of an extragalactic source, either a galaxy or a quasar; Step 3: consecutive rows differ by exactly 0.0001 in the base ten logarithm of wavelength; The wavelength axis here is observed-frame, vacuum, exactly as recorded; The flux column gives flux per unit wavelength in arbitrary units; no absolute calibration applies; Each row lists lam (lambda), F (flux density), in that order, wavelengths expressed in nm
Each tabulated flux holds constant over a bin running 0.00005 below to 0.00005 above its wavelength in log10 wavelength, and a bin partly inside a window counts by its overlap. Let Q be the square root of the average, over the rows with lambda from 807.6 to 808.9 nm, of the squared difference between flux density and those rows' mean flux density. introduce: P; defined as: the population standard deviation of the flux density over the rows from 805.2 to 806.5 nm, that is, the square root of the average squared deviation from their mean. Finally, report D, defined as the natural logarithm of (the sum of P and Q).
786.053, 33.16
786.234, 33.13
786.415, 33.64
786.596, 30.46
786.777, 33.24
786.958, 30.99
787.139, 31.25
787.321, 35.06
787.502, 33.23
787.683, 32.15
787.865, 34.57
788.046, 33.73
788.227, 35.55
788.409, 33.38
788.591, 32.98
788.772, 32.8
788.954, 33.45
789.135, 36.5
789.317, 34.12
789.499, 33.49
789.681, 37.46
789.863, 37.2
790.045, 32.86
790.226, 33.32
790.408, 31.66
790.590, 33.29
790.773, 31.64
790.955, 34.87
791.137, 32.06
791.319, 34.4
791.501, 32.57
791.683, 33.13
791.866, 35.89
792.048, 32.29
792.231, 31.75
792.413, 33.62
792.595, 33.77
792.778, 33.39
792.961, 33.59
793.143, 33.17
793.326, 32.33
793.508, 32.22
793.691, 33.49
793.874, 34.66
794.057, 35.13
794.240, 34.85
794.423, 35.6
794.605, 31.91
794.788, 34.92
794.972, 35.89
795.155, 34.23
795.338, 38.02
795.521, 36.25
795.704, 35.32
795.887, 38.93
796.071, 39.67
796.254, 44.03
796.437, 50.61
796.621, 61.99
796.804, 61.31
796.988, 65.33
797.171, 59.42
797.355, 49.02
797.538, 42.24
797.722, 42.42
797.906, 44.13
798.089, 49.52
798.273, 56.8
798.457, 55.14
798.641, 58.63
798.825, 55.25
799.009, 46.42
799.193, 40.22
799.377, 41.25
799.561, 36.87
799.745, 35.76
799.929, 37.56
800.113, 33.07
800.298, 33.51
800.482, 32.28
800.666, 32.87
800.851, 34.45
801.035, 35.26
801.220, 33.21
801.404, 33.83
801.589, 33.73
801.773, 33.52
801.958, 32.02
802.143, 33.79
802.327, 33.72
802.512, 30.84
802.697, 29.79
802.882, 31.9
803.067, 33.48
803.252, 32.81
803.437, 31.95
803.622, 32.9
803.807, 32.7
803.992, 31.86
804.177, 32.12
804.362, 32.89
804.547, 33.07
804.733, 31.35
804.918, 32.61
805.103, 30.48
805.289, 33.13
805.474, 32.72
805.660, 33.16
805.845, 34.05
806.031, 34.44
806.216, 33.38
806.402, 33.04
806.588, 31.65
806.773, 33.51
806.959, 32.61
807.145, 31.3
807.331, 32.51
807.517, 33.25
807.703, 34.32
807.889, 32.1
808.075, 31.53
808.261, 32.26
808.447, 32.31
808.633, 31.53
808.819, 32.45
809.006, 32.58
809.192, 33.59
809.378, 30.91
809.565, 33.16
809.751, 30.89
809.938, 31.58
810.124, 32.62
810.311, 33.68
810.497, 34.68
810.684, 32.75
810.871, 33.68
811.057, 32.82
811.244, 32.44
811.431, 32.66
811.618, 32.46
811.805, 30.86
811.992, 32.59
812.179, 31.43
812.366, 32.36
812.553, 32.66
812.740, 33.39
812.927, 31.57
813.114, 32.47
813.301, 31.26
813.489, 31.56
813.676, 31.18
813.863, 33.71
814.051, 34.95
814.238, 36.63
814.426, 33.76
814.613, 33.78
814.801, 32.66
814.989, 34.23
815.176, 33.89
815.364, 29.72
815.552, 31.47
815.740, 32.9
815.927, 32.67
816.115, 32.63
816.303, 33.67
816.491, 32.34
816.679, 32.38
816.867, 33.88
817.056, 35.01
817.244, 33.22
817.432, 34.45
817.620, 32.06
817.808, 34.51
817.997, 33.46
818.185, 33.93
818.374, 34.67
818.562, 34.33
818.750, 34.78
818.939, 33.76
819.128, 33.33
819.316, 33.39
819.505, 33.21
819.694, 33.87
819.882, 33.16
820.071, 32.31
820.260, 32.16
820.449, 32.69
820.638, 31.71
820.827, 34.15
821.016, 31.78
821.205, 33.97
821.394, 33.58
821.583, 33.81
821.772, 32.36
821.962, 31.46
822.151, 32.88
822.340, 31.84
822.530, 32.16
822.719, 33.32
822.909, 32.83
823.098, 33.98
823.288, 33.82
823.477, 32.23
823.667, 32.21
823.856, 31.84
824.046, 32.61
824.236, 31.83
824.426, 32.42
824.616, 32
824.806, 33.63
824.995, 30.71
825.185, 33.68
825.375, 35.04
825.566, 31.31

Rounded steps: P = 0.6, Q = 0.87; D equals 0.4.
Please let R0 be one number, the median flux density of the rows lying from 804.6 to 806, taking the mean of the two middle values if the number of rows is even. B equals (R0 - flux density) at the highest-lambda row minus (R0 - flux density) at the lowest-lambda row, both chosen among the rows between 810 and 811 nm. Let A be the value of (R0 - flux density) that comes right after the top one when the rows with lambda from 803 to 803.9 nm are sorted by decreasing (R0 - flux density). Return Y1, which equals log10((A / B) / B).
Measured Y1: -1.7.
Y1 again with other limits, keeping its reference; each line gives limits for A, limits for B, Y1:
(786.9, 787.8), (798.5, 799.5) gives -2.3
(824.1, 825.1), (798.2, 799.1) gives -2.1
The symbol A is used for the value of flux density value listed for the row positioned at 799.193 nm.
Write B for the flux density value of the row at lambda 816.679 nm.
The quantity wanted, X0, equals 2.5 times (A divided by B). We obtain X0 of 3.11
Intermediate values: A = 40.22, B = 32.38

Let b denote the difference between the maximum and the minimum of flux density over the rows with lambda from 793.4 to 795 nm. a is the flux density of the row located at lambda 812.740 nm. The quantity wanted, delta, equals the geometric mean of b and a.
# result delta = 12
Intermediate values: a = 33.39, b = 4.0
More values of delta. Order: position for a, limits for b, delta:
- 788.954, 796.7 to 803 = 34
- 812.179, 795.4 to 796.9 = 29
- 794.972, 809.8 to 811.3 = 11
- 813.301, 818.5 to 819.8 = 7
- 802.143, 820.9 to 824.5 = 9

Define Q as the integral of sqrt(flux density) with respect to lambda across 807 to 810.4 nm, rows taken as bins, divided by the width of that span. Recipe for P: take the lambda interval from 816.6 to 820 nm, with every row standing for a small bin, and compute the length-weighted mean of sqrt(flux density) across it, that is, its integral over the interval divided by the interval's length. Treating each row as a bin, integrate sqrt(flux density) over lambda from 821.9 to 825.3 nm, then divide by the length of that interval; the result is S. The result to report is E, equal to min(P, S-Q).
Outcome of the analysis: 0.02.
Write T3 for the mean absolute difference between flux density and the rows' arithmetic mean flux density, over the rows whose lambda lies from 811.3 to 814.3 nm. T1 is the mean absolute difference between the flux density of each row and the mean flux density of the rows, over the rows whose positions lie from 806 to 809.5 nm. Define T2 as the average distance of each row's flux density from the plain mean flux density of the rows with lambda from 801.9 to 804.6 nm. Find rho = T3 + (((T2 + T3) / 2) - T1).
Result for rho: 1.2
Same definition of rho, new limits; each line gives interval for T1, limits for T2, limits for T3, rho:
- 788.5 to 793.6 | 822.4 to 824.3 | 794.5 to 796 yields 1.6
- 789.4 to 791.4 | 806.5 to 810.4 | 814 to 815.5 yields 0.7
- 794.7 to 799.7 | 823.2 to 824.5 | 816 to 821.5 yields -6.9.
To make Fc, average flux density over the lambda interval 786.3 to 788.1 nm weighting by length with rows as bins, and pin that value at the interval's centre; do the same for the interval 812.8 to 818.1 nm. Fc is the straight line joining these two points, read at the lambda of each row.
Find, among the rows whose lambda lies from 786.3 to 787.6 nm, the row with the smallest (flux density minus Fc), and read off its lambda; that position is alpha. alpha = 786.596 nm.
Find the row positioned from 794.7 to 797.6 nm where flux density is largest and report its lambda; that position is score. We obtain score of 796.988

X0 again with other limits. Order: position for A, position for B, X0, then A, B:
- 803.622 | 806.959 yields 2.52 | 32.9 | 32.61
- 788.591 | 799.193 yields 2.05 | 32.98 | 40.22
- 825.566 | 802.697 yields 2.63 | 31.31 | 29.79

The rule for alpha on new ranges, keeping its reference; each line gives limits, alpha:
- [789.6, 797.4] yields 790.773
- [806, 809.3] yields 807.145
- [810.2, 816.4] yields 815.364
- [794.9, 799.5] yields 795.155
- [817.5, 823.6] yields 821.962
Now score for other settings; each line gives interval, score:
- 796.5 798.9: 796.988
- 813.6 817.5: 814.238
